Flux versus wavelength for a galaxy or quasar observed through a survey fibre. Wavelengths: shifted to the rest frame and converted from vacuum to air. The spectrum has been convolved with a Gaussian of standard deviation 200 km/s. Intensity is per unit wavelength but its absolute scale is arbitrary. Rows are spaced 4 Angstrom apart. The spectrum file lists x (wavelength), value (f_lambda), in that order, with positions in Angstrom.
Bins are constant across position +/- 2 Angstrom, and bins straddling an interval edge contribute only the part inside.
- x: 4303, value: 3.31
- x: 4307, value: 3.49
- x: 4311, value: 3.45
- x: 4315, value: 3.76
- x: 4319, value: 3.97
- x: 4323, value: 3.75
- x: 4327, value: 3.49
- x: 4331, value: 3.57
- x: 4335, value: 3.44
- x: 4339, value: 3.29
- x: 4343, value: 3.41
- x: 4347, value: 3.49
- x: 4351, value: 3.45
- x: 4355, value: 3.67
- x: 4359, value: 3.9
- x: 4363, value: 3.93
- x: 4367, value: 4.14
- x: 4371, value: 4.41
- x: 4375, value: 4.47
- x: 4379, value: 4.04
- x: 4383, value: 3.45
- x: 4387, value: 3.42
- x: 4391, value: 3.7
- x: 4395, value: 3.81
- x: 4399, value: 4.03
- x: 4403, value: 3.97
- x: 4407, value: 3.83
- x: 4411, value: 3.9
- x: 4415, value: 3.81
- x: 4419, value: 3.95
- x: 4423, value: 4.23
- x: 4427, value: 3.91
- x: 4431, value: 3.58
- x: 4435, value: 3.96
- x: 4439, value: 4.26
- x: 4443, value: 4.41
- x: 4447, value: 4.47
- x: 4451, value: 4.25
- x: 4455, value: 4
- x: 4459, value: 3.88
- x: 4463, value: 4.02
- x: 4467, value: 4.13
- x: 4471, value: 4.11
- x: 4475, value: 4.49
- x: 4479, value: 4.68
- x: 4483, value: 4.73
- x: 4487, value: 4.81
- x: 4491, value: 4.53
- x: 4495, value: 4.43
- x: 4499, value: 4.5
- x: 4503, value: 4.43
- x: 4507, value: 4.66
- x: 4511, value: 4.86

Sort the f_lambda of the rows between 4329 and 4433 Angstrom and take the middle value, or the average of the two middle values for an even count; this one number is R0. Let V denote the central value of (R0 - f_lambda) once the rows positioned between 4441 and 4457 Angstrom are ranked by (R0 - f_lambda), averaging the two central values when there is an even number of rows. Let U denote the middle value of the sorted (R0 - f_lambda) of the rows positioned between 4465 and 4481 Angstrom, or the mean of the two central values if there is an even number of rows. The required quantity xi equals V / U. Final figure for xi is 1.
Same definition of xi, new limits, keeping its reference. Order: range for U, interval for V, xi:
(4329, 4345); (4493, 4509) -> -2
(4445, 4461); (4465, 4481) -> 2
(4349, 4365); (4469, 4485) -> -22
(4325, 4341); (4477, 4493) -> -2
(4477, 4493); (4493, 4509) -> 1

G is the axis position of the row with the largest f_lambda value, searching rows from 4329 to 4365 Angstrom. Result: 4363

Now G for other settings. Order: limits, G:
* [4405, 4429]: 4423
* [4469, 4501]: 4487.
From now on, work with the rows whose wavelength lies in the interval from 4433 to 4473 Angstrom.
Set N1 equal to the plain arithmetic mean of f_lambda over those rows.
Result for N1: 4.15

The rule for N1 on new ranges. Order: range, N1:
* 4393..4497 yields 4.16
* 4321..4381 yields 3.76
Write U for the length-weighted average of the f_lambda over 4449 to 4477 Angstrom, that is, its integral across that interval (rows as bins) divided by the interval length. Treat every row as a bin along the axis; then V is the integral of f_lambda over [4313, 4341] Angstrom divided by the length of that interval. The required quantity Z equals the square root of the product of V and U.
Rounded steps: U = 4.1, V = 3.61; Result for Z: 3.9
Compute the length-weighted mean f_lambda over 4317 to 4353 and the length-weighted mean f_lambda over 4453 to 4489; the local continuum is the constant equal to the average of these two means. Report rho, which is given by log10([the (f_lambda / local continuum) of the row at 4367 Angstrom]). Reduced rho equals 0.02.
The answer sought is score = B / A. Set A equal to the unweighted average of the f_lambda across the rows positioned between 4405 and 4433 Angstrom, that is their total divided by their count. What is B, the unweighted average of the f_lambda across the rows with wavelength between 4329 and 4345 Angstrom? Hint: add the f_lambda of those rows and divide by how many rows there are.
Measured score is 0.88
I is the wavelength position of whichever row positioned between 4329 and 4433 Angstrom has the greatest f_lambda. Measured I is 4375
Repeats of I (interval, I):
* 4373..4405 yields 4375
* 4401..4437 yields 4423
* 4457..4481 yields 4479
